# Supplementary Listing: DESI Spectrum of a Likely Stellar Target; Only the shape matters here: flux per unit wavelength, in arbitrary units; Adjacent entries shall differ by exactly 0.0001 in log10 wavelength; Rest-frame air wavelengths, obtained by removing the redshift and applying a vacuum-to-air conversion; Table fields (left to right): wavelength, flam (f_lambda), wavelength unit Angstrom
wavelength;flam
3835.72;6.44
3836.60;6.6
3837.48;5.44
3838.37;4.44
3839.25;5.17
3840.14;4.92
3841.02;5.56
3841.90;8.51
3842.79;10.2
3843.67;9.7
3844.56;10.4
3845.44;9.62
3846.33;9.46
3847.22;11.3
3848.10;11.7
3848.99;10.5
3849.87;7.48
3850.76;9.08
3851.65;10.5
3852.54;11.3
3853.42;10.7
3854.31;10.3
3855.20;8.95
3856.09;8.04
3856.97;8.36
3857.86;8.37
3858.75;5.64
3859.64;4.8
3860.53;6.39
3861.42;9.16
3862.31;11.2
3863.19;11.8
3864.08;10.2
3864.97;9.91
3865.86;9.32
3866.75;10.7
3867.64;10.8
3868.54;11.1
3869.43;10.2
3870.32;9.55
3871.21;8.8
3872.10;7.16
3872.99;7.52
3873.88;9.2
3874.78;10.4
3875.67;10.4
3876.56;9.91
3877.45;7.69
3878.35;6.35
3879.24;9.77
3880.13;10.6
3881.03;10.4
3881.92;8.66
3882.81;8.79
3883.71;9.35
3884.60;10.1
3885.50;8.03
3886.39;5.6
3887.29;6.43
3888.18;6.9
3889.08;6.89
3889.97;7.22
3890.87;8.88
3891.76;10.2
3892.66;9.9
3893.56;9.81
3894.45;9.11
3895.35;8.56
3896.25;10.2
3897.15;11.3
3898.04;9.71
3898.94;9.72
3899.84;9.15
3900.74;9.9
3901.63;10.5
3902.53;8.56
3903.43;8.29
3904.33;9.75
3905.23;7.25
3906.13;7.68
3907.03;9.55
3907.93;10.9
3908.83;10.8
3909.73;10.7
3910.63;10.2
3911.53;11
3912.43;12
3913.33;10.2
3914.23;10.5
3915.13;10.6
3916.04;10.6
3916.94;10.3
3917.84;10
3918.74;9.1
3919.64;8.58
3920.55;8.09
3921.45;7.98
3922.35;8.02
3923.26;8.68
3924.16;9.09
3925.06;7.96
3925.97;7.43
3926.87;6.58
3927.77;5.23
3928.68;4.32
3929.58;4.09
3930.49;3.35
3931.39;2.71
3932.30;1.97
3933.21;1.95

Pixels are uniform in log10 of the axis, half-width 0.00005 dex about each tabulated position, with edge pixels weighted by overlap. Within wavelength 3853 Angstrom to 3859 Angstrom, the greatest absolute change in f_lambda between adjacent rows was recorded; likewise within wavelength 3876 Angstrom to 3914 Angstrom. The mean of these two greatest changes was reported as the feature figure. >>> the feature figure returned 3.1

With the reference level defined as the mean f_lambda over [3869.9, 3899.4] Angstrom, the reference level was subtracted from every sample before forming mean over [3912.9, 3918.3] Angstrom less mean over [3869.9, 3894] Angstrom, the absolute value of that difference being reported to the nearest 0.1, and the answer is 1.7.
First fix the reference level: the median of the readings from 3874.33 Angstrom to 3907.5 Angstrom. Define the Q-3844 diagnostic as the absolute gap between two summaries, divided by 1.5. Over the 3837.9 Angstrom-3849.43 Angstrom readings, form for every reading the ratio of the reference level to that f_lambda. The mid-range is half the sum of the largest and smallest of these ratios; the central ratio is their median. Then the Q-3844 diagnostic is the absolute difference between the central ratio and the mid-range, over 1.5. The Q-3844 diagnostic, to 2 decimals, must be 0.32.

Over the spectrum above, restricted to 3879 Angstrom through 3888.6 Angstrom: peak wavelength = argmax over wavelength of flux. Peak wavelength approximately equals 3880.13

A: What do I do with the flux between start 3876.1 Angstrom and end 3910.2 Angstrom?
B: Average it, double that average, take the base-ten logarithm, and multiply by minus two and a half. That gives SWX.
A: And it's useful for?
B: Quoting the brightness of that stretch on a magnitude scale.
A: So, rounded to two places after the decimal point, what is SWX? -3.14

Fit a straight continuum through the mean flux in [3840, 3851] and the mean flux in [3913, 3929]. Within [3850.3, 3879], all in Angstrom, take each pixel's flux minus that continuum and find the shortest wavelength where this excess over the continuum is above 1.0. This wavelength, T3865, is 3851.65 Angstrom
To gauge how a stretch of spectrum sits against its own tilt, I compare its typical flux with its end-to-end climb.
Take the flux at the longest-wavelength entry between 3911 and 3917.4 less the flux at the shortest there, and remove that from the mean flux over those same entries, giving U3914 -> 11.4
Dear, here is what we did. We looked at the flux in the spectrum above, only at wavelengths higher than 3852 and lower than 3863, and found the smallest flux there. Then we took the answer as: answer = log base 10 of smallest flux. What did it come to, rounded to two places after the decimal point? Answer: 0.68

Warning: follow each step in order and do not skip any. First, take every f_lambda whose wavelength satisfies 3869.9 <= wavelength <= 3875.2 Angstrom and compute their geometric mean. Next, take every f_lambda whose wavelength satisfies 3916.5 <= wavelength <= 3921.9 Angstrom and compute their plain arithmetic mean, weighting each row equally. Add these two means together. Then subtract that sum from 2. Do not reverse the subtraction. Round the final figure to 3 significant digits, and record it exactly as -15.7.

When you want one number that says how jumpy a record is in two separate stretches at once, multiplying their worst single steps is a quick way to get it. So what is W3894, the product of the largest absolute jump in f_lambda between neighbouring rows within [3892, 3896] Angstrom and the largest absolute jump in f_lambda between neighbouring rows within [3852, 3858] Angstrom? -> 1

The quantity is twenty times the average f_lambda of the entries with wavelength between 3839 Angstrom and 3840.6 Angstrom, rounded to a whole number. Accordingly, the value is 101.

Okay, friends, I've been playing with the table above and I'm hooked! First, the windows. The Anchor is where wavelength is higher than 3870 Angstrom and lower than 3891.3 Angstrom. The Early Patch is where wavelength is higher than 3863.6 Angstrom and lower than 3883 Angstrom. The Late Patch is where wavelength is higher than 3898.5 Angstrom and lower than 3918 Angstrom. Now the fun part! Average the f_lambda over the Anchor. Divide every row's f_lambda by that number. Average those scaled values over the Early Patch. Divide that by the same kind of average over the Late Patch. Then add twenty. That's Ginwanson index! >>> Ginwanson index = 21.0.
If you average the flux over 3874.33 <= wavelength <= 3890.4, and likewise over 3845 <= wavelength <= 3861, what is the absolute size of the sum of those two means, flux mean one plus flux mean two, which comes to 17.55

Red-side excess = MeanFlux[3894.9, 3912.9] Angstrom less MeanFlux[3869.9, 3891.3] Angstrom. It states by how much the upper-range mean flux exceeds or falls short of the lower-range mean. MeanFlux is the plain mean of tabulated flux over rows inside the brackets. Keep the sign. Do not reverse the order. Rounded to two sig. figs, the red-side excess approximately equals 1.3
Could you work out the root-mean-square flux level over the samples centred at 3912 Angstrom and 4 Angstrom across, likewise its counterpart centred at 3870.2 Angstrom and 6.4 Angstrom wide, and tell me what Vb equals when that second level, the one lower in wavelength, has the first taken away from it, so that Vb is -1.5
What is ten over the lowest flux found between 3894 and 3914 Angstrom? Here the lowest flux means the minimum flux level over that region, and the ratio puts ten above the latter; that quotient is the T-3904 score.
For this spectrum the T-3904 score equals 1.38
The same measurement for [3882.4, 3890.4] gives 1.79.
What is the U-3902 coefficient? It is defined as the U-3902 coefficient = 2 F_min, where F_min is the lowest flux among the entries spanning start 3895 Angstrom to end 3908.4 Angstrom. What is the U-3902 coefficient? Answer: 14.5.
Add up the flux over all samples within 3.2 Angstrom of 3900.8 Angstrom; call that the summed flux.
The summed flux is 66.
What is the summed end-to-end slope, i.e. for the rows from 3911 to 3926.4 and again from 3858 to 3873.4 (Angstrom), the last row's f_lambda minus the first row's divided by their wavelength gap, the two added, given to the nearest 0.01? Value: -0.12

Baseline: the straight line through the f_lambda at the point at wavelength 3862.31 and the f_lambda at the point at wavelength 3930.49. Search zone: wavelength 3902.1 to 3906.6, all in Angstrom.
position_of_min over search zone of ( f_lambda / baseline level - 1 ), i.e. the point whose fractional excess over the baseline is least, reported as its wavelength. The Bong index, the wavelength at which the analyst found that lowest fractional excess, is 3905.23 Angstrom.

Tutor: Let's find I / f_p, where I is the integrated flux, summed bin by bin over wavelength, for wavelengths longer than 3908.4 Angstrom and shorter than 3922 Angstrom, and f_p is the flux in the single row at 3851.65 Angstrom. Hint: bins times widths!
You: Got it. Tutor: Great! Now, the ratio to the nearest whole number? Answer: 13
